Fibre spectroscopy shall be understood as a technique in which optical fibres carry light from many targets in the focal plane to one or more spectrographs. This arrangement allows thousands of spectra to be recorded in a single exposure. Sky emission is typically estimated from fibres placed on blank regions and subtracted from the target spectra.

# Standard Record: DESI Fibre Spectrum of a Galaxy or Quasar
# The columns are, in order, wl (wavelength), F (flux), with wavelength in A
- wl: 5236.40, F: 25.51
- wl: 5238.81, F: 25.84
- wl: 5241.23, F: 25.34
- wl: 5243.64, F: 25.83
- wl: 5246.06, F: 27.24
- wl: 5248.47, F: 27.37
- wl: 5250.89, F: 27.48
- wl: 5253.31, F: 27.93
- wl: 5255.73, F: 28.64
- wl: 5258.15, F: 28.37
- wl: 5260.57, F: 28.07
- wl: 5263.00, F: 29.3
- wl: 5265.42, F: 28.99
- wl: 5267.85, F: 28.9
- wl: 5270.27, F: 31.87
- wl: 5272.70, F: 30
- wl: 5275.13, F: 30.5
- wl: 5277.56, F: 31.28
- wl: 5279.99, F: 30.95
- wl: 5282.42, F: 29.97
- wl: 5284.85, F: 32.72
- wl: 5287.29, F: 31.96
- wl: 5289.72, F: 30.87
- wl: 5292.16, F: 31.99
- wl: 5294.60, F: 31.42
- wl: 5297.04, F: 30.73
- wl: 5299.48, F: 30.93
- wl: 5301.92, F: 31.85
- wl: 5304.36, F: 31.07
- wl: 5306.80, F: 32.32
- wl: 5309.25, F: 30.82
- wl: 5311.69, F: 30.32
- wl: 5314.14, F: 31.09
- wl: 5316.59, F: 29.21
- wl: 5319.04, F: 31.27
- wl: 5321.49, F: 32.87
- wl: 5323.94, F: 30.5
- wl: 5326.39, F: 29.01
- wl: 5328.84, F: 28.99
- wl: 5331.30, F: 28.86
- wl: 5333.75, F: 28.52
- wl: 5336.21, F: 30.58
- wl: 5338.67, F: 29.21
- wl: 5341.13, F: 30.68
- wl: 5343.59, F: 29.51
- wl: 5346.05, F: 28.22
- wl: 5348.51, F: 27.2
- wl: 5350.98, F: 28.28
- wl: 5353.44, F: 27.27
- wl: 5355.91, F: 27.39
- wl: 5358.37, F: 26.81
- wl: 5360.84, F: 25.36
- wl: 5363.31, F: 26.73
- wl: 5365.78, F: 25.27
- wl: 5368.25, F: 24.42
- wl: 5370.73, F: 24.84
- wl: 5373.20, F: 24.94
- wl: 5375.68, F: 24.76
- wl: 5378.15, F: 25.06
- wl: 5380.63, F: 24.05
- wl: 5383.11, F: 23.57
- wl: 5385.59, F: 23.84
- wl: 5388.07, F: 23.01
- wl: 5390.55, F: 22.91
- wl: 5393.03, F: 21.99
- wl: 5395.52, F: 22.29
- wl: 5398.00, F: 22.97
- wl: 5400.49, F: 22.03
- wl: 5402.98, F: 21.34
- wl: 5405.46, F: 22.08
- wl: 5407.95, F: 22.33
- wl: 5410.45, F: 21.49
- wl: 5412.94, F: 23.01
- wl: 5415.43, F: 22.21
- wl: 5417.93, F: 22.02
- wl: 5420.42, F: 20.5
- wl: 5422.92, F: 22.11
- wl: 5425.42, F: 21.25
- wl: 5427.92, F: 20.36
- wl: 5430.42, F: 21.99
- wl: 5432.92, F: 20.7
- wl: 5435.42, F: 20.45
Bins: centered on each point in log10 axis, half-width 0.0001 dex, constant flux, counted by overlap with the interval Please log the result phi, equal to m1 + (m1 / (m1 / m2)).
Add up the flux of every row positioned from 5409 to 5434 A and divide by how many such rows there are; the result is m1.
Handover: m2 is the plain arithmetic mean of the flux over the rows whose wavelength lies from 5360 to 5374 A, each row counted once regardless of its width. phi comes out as 46.8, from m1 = 21.6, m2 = 25.3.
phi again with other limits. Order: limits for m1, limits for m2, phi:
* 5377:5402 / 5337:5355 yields 51.8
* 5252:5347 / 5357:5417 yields 53.9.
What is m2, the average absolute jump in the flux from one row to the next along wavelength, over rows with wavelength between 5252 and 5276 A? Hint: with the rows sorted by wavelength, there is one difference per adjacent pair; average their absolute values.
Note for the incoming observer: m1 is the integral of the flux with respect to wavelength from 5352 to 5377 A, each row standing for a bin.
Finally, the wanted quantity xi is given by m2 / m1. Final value 0.0014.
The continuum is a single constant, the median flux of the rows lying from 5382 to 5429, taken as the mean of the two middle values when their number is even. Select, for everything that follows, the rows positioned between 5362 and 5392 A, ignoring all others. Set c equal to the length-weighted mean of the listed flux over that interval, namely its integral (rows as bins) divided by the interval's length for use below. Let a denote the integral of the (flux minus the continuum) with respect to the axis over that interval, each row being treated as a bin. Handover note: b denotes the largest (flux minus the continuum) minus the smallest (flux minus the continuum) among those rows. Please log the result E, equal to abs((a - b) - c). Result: 41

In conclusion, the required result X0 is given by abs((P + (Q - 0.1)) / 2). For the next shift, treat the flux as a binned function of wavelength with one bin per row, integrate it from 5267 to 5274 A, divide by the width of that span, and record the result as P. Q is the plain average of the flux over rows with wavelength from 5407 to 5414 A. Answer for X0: 26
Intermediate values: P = 30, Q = 22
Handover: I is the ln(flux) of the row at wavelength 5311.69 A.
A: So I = 3.41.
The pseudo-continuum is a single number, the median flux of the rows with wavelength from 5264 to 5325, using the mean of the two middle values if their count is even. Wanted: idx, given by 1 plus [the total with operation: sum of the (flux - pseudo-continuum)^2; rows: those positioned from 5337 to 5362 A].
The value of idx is 109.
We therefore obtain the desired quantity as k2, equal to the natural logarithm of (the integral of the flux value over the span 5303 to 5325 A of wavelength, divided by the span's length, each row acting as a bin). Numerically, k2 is 3.44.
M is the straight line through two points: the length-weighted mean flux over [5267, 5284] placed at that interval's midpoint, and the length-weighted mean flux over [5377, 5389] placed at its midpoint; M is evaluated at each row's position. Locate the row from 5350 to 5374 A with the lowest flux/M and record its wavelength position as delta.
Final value 5368.25 A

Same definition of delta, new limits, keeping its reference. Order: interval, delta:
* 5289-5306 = 5289.72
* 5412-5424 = 5420.42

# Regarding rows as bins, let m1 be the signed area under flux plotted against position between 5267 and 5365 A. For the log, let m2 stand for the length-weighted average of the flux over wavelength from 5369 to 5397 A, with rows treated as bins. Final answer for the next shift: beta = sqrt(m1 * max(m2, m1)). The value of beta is 2933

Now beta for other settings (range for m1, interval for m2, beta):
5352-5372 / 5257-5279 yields 521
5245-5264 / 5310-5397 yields 533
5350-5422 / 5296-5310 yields 1718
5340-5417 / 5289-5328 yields 1900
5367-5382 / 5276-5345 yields 370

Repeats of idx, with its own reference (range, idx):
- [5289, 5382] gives 426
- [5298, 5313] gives 4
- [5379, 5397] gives 437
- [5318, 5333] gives 17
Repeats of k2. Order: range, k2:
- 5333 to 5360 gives 3.35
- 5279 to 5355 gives 3.41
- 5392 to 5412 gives 3.09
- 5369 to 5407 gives 3.15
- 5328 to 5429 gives 3.21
